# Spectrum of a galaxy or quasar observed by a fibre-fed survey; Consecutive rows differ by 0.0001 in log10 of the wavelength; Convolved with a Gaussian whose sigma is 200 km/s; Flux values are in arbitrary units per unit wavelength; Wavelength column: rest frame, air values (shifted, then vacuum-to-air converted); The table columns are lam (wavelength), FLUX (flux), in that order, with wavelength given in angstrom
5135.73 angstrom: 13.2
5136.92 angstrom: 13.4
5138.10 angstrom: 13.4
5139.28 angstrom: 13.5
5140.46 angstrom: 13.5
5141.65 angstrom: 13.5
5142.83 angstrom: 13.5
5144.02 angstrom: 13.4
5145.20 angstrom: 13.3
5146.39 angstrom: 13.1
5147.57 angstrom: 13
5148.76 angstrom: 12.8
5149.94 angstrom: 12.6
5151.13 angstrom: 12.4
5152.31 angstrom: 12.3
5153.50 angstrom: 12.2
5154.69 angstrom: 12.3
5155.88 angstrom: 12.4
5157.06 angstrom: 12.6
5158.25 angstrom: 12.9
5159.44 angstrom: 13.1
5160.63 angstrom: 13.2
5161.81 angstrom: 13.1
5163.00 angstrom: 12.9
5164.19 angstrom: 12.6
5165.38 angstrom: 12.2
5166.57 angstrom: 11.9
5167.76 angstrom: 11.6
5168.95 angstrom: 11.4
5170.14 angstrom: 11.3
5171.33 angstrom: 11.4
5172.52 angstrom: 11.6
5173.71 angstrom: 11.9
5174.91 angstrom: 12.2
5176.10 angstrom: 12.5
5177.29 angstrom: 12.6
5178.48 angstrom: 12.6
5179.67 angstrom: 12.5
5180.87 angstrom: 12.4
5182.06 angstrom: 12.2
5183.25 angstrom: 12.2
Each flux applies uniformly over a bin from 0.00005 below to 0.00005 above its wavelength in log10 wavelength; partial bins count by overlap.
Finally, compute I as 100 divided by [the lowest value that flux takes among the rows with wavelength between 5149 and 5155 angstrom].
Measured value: 8.2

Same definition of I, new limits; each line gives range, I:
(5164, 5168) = 8.6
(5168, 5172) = 8.8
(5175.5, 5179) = 8.0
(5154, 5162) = 8.1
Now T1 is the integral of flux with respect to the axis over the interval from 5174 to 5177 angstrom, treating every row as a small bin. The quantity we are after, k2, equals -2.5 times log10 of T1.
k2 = -3.9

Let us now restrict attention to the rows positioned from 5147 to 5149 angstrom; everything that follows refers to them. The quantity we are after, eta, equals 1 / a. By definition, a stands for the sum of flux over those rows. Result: 0.039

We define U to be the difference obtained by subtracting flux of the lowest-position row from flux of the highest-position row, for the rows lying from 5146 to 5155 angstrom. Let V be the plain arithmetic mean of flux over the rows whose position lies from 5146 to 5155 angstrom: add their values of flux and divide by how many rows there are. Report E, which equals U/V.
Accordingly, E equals -0.064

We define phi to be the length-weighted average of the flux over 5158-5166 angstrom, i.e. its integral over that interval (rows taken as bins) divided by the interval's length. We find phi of 12.9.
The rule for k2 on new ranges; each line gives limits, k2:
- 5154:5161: -4.9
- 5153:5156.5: -4.1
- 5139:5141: -3.6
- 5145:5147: -3.6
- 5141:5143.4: -3.8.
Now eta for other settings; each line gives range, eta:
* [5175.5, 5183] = 0.013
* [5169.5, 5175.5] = 0.017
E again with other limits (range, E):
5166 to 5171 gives -0.052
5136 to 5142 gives 0.007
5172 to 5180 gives 0.073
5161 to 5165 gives -0.039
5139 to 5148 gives -0.037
